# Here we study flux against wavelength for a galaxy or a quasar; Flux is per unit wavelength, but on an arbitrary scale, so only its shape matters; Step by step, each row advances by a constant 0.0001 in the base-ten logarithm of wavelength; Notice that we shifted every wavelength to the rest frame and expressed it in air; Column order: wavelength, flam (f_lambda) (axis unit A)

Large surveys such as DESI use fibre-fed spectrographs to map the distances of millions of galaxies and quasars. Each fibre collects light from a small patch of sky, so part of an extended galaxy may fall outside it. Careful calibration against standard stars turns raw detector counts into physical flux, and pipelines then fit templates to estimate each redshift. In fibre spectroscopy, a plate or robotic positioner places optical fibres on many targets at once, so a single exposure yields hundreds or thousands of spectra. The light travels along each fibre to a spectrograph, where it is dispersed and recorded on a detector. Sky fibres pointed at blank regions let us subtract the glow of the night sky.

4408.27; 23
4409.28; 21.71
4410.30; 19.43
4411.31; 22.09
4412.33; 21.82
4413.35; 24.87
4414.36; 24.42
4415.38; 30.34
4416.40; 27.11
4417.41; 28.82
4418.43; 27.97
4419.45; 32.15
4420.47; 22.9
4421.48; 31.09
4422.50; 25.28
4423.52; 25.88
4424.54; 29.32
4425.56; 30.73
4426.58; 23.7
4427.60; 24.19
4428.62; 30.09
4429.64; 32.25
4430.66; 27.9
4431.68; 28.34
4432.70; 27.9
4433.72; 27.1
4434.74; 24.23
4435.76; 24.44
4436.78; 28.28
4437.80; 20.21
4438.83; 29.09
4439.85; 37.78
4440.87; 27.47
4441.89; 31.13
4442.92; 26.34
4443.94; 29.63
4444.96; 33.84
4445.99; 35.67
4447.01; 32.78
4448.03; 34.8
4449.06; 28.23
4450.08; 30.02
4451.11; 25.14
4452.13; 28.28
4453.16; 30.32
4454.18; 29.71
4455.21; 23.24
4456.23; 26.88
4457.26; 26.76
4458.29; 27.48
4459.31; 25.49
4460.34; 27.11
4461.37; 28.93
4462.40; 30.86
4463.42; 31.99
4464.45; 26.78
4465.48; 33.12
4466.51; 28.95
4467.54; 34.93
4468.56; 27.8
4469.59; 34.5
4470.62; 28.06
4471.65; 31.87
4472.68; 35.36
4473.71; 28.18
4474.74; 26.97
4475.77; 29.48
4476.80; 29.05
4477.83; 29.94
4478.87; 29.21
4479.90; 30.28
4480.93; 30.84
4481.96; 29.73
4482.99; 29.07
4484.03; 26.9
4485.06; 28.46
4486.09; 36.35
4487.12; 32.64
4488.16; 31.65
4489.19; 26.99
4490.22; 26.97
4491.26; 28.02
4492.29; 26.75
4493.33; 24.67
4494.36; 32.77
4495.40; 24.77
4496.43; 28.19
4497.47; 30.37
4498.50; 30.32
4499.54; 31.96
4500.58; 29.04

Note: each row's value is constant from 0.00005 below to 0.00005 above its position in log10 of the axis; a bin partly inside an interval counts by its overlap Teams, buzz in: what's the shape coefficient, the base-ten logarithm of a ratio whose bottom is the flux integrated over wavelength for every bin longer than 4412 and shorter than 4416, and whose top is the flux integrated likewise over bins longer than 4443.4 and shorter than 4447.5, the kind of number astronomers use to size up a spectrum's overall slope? 0.12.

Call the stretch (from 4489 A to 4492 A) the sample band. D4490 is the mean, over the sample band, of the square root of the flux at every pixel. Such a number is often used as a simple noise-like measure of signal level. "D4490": 5.23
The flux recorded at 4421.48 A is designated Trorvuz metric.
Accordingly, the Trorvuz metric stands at 31.09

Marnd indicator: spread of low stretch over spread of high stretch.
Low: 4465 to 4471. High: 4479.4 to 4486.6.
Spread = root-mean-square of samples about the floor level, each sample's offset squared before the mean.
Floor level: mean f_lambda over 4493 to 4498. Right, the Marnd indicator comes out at 1.2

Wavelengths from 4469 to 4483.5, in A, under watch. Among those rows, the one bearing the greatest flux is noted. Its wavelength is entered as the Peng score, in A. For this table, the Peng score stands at 4472.68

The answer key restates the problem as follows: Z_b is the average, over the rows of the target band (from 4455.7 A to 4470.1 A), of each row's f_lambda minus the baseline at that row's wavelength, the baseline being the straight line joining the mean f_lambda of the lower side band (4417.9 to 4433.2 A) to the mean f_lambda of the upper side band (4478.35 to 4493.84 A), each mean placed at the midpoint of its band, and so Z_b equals 0.6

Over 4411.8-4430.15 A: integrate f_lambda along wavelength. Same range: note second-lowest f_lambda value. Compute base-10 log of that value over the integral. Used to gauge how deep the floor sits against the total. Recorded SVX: -1.34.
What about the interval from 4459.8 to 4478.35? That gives -1.32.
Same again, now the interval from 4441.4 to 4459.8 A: -1.33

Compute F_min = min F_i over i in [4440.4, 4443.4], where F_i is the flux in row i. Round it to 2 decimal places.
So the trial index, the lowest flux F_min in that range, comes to 26.34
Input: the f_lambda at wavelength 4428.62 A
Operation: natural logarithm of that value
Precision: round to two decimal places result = 3.40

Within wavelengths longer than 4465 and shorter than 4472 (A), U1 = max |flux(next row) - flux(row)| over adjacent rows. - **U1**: 7.1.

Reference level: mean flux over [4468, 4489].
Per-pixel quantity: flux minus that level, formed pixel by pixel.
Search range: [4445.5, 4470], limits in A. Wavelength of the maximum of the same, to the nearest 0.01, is 4445.99 A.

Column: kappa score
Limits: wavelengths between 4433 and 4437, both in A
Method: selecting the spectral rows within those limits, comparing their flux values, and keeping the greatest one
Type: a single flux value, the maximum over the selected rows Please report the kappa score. 28.28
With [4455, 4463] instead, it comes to 30.86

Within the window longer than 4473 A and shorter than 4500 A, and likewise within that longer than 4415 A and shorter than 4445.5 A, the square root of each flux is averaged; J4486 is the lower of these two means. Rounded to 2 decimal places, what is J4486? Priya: 5.30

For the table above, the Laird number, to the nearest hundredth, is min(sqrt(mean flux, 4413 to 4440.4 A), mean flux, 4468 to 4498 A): 5.26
